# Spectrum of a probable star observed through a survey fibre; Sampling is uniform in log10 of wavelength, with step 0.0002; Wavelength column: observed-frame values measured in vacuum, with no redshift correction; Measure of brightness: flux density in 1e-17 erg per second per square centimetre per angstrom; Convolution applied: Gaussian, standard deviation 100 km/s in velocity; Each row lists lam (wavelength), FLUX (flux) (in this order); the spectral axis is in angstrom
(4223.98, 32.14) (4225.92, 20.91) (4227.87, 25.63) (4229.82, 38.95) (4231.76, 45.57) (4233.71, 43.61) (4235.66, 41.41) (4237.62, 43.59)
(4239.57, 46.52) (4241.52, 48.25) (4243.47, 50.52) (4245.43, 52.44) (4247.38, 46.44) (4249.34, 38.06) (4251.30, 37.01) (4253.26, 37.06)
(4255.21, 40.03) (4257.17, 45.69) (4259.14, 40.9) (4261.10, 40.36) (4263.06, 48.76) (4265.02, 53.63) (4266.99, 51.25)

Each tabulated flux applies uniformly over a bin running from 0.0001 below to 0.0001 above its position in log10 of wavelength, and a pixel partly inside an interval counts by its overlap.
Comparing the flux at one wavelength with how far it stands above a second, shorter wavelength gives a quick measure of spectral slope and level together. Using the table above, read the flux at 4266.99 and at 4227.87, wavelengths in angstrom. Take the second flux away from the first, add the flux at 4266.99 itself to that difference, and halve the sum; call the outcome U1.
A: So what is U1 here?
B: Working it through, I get 38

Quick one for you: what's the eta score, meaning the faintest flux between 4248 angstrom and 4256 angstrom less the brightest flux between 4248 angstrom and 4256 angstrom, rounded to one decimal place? -3.0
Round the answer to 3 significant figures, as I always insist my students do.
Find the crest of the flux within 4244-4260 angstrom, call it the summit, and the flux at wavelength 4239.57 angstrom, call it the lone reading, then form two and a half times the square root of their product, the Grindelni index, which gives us 123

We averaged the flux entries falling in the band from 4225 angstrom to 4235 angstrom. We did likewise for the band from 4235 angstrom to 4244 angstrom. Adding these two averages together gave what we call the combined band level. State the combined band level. 81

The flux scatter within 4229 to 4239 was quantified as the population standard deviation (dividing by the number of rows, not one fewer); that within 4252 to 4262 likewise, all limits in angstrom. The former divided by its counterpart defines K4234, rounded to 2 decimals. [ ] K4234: 0.81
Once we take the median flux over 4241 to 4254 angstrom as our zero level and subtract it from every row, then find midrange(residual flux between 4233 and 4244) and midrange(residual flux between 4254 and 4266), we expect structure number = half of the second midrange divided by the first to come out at -0.41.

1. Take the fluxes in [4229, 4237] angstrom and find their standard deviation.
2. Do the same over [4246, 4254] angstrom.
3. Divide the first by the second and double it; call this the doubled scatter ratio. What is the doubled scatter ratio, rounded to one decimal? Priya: 1.3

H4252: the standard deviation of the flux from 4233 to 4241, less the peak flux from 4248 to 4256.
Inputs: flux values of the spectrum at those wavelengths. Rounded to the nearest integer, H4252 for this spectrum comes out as -38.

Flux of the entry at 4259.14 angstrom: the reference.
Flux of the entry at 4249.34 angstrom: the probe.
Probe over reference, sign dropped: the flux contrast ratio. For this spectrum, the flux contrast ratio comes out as 0.93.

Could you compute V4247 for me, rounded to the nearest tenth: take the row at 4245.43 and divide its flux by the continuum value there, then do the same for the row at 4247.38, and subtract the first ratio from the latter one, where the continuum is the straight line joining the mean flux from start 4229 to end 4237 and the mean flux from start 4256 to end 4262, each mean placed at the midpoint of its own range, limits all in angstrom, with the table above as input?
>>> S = -0.1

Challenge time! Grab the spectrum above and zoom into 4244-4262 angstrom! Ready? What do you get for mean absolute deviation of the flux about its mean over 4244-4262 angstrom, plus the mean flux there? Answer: 46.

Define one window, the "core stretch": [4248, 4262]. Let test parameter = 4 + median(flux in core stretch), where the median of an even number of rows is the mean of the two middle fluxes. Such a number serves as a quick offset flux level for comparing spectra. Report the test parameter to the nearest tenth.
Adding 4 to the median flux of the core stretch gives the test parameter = 44.0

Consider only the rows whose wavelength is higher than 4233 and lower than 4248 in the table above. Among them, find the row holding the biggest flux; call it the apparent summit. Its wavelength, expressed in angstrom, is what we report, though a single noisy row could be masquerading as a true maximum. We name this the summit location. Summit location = 4245.43 angstrom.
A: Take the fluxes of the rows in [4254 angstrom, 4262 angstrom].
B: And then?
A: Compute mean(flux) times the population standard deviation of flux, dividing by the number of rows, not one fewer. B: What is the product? 96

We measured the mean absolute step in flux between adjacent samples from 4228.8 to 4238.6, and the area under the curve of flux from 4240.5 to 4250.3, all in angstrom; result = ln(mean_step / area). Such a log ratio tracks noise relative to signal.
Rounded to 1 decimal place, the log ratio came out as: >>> -5.0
